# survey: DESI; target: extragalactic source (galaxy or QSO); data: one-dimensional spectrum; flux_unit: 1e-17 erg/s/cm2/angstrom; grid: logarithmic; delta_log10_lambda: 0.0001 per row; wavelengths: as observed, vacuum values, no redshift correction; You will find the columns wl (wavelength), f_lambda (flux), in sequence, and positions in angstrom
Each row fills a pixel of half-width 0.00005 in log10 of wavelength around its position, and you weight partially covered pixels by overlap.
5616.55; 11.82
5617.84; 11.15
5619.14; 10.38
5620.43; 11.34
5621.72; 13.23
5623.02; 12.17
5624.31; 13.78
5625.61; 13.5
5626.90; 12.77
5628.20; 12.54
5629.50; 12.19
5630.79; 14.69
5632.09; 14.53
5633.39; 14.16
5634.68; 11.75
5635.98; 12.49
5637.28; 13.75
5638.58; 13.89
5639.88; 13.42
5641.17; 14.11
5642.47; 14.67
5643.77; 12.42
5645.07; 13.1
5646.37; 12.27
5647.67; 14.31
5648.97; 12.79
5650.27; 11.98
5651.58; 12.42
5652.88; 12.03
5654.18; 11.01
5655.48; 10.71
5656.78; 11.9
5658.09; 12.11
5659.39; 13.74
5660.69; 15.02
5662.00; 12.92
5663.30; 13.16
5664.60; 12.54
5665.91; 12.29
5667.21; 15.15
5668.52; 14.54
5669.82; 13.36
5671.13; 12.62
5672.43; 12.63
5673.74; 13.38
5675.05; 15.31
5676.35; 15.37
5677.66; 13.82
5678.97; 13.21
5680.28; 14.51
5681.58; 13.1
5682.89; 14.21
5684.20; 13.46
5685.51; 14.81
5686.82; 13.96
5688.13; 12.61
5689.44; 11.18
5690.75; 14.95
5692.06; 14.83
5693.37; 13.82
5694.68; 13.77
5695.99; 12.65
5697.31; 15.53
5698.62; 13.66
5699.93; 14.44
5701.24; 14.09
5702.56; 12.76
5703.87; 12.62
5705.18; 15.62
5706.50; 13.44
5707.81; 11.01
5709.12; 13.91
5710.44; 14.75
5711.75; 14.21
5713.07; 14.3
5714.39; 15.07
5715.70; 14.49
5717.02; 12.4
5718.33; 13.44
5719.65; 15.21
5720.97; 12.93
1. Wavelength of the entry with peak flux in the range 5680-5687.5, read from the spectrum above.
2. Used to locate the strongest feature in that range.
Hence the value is 5685.51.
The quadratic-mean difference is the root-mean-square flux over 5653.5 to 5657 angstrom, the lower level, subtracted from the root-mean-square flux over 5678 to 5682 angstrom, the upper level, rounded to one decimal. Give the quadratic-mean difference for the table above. 2.4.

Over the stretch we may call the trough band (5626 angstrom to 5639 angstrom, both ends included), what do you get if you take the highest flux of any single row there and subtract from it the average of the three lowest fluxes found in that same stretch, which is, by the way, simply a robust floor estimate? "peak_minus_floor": 2.55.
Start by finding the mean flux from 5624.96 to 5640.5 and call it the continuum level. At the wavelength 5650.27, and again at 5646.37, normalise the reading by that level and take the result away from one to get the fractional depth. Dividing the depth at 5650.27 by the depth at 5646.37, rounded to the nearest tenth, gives 1.3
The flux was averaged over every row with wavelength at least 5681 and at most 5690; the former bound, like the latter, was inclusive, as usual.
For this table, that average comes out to 13.3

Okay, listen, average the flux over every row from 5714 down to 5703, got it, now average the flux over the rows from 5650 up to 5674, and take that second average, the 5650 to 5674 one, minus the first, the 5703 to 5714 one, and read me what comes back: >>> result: -0.9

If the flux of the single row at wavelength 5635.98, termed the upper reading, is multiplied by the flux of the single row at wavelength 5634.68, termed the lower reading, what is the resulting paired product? 147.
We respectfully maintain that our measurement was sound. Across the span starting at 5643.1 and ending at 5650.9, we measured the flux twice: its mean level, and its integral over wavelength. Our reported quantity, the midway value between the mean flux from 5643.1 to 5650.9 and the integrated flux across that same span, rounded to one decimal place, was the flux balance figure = 56.4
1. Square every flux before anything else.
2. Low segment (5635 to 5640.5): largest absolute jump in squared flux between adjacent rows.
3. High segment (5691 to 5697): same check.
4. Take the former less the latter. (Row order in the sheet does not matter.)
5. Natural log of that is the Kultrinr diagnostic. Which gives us 1.2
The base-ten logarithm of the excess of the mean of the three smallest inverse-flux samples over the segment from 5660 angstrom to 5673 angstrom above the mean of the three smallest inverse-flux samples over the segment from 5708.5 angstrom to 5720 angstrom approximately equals -3.3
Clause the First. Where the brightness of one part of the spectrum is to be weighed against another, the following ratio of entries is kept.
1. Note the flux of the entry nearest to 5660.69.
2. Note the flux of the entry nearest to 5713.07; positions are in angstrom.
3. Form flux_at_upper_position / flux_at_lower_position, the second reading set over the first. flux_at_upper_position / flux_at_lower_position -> 0.95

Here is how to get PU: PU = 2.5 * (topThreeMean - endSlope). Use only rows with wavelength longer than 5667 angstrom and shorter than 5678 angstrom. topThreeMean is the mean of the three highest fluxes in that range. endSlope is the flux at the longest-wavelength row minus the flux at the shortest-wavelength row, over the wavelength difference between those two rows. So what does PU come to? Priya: 38.5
